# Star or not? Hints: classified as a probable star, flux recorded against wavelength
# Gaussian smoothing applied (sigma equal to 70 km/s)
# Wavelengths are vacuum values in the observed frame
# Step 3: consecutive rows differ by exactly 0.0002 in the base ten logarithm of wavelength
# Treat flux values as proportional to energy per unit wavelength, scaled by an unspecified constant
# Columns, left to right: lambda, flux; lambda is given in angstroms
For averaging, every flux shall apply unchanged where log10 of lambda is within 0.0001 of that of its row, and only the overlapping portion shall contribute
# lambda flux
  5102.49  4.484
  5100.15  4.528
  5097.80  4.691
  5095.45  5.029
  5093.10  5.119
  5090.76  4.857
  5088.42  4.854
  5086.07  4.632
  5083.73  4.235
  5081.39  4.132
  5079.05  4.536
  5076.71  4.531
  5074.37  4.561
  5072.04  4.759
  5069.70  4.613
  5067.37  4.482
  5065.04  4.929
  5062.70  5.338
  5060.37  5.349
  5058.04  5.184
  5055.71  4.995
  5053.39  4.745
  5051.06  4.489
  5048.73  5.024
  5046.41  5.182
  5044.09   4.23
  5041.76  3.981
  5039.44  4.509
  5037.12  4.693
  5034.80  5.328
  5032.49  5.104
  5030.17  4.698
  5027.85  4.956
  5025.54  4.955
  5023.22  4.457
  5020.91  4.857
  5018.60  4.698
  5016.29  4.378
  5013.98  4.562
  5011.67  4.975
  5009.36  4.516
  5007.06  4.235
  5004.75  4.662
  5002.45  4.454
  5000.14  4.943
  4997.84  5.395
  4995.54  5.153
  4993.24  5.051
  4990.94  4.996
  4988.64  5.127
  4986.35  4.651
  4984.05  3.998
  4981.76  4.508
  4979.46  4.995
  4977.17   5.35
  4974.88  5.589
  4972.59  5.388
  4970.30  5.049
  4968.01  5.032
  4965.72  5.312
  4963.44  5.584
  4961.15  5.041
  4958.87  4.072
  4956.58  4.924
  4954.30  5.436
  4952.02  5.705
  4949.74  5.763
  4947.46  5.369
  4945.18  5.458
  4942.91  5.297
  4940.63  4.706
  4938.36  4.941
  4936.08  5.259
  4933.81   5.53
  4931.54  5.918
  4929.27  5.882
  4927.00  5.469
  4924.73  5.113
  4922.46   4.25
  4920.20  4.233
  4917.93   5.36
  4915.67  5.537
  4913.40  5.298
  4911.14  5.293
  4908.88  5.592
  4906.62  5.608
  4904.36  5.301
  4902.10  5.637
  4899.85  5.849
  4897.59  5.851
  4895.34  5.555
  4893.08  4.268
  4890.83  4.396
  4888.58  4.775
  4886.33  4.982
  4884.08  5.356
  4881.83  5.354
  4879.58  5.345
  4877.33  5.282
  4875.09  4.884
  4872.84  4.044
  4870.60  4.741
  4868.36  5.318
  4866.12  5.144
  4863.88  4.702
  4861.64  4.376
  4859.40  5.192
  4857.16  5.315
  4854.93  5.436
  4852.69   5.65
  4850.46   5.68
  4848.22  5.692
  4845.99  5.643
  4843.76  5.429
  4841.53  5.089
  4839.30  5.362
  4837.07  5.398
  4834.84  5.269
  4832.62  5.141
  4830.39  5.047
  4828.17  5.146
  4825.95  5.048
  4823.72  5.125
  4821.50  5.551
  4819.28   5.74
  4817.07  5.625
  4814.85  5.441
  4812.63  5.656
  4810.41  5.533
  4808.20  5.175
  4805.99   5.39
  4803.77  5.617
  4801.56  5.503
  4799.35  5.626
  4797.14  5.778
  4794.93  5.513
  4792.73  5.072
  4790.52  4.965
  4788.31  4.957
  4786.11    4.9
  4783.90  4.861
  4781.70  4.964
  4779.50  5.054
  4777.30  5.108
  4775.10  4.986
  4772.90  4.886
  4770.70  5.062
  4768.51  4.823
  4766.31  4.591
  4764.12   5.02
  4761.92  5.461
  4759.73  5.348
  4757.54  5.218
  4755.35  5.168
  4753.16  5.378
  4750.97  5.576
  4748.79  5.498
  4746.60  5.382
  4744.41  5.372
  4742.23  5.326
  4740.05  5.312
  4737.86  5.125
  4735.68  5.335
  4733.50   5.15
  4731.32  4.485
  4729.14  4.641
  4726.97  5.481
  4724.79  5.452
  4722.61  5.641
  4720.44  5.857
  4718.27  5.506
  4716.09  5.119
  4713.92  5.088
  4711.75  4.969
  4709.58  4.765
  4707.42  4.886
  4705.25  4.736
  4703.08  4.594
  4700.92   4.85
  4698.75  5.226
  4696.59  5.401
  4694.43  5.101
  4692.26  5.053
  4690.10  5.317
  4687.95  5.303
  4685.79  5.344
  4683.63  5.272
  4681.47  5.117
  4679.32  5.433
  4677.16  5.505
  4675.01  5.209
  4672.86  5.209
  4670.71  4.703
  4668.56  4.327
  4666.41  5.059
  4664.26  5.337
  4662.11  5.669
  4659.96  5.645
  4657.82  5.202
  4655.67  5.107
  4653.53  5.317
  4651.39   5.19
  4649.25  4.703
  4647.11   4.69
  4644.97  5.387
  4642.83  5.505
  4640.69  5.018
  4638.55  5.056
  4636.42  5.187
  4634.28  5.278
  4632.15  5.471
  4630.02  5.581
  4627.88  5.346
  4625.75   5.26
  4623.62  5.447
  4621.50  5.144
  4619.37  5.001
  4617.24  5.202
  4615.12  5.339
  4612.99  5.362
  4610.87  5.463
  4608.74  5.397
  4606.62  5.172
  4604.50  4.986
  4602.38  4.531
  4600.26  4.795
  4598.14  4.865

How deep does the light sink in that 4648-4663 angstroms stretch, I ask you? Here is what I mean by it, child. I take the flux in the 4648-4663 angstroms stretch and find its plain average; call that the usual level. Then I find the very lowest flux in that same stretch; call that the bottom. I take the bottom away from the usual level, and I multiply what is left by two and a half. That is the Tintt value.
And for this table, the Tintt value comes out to 1.4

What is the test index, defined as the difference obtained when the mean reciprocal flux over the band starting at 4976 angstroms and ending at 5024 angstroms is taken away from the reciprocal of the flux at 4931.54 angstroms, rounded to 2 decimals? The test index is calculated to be -0.04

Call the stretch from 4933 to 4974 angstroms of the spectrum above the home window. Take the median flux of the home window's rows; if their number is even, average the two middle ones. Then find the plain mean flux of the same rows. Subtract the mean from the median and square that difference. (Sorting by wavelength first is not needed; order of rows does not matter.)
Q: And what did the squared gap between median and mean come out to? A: 0.008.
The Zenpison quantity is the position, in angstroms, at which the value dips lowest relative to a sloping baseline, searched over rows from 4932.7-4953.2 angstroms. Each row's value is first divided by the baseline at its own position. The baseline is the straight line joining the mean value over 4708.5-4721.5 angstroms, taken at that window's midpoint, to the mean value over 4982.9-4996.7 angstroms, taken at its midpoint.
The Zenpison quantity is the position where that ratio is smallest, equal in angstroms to 4940.63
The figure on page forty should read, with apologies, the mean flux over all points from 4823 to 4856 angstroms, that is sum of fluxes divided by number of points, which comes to 5.34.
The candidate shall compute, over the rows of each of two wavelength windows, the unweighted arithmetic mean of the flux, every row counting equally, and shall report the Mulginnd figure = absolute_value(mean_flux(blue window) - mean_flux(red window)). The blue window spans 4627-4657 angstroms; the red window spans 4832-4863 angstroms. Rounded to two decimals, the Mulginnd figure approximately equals 0.13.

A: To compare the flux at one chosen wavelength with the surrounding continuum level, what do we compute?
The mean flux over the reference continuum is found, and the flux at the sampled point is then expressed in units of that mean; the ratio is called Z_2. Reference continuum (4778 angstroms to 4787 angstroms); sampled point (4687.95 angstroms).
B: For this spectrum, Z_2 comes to 1.07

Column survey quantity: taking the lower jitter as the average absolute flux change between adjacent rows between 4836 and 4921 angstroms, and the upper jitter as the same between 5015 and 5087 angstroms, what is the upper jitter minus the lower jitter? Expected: -0.01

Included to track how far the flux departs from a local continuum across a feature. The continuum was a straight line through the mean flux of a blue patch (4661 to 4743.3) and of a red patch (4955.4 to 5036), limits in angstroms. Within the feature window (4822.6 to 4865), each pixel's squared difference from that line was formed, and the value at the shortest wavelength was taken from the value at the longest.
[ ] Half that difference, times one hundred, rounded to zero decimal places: 4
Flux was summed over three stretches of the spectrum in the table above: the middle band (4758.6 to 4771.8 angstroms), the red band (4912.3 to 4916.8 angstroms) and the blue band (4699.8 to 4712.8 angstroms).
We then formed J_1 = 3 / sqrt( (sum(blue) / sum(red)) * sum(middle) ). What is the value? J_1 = 0.33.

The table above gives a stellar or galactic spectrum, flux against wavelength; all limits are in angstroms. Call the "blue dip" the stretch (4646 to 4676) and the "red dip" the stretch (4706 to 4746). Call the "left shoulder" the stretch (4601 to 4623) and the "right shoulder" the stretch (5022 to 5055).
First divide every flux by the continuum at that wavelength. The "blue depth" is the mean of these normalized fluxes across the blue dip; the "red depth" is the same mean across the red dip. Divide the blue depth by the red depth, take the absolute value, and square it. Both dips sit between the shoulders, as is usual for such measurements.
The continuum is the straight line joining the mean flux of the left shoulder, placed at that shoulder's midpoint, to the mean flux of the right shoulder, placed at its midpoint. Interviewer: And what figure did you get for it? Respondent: 0.94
